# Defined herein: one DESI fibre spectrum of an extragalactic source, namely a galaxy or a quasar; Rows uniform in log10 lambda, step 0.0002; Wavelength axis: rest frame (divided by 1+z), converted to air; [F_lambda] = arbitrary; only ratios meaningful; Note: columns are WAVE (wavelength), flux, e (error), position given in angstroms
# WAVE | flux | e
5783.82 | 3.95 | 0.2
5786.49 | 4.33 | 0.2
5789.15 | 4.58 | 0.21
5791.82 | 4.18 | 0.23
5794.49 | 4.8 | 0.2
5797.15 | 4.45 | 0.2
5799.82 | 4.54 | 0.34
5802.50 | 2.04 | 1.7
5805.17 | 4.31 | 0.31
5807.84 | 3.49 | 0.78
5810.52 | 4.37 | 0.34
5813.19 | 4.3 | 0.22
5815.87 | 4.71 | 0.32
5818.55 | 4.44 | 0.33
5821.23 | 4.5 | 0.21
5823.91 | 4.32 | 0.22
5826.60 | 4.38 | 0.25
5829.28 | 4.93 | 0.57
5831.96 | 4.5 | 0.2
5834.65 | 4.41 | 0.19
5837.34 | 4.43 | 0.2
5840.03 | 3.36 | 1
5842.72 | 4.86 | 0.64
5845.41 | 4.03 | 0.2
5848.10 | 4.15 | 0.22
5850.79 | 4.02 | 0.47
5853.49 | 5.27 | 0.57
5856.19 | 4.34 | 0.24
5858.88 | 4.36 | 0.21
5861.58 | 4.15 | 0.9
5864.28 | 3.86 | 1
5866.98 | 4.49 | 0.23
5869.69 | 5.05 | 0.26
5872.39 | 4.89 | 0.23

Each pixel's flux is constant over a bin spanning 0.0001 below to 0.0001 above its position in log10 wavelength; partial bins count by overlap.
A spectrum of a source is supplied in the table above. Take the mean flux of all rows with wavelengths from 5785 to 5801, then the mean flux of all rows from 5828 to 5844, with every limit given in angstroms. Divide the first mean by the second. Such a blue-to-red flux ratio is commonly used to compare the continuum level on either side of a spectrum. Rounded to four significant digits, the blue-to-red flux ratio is 1.015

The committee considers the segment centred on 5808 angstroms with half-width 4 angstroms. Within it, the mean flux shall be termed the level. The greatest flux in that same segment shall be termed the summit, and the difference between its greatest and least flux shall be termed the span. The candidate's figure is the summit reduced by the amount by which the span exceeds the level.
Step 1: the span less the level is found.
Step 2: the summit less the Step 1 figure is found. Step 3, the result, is 7.55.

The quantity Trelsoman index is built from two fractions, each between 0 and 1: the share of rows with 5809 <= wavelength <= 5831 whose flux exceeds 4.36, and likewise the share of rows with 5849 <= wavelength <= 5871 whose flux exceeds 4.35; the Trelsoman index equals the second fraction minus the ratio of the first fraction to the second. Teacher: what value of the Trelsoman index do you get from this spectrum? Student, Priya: -1.0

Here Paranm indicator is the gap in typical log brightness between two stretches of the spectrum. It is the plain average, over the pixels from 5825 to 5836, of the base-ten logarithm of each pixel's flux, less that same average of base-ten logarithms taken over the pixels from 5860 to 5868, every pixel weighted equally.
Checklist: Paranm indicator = 0.039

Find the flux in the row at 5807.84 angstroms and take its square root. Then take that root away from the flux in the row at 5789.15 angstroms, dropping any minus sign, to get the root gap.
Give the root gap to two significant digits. 2.7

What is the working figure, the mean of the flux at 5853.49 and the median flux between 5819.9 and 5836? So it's 4.86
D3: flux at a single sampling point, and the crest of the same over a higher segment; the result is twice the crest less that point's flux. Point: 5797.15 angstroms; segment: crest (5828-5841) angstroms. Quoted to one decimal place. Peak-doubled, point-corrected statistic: 5.4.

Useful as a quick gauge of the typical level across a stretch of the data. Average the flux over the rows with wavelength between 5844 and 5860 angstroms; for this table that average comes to 4.4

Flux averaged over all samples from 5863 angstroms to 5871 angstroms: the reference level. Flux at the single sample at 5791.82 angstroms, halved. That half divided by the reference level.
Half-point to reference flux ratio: 0.47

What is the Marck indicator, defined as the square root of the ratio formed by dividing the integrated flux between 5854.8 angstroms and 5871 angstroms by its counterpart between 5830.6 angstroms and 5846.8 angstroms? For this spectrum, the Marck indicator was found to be 1.01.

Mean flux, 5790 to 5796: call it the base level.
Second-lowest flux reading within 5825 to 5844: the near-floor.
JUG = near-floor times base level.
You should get 19.7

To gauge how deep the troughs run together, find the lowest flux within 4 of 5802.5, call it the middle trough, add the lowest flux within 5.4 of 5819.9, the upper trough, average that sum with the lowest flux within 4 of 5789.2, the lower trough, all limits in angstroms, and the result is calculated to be 5.27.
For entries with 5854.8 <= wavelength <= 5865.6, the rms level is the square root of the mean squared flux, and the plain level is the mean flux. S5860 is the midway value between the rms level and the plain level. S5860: 4.18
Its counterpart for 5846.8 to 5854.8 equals 4.50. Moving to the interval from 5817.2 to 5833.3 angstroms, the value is 4.51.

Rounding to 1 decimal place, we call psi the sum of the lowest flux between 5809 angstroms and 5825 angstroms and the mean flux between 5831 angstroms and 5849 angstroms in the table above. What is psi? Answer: 8.5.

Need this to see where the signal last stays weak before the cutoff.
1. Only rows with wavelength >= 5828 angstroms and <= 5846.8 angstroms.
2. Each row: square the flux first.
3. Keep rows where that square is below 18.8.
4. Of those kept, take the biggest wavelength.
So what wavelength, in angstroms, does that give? 5845.41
